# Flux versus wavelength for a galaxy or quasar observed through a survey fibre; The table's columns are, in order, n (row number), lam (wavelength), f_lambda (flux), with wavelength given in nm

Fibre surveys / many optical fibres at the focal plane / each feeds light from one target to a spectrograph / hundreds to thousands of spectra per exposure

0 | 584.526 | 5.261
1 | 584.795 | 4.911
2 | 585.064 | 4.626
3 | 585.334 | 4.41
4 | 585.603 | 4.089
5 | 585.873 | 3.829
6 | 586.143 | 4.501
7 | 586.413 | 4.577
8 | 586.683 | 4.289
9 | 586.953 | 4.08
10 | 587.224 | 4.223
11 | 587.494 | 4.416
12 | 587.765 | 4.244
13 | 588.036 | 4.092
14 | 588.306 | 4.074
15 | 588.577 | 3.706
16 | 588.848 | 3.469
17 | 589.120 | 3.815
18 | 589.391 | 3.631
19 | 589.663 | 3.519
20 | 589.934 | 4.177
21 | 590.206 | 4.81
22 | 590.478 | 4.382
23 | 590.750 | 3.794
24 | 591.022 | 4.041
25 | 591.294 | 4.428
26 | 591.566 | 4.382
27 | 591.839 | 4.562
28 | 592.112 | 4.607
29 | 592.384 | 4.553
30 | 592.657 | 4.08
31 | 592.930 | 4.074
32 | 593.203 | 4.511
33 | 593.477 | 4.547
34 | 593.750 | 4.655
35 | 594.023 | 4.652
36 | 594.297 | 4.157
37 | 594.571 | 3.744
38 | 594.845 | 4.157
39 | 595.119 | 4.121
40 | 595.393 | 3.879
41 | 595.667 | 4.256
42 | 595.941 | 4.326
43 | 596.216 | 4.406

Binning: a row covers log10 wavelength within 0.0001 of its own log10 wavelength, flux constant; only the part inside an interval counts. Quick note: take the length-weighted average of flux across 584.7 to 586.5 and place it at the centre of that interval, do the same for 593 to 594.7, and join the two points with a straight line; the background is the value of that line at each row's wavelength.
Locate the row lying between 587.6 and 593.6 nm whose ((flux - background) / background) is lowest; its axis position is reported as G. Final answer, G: 588.848 nm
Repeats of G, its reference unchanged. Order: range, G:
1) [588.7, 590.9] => 588.848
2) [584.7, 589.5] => 588.848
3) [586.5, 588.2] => 586.953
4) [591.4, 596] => 594.571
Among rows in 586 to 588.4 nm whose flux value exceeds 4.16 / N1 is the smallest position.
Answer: 586.143 nm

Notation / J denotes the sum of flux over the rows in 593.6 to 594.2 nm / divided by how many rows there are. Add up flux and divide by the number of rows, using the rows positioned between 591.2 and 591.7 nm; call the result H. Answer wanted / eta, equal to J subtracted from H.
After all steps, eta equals -0.2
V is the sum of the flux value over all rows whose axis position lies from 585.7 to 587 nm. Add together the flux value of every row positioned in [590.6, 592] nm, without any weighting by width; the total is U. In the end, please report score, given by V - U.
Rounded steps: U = 21.2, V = 21.3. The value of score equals 0.1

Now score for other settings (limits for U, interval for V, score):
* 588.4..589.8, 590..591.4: 3.3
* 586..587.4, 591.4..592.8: 0.5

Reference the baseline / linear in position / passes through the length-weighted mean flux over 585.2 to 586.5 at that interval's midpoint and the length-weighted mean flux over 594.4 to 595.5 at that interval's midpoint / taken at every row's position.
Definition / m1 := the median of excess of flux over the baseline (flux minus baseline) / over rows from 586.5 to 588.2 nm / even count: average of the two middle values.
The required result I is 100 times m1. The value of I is 1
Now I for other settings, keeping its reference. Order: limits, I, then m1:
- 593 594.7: 50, 0.50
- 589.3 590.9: -14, -0.14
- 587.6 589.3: -24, -0.24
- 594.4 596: 16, 0.16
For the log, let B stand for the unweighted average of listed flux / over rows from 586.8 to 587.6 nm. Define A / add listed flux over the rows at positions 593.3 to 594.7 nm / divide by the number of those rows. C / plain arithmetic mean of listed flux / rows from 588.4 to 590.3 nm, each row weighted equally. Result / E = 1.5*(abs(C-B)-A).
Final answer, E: -6.0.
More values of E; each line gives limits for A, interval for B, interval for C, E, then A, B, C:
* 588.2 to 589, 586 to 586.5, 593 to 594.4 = -5.6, 3.7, 4.54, 4.50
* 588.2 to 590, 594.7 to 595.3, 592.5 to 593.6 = -5.4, 3.8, 4.14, 4.30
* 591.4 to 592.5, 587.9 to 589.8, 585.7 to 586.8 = -6.0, 4.5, 3.76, 4.30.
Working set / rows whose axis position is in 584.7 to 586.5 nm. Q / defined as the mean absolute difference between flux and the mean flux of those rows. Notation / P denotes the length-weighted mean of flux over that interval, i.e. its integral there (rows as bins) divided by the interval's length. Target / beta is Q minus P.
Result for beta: -4.14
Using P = 4.4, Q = 0.267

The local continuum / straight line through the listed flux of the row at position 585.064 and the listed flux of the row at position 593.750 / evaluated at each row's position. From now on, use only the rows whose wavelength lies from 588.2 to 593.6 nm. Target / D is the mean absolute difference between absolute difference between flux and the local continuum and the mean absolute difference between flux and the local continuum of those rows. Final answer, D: 0.32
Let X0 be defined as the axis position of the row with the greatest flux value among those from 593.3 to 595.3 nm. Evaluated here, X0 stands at 593.750 nm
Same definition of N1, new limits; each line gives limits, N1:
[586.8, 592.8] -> 587.224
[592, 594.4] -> 592.112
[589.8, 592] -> 589.934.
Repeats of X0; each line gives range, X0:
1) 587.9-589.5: 588.036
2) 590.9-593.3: 592.112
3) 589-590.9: 590.206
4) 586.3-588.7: 586.413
